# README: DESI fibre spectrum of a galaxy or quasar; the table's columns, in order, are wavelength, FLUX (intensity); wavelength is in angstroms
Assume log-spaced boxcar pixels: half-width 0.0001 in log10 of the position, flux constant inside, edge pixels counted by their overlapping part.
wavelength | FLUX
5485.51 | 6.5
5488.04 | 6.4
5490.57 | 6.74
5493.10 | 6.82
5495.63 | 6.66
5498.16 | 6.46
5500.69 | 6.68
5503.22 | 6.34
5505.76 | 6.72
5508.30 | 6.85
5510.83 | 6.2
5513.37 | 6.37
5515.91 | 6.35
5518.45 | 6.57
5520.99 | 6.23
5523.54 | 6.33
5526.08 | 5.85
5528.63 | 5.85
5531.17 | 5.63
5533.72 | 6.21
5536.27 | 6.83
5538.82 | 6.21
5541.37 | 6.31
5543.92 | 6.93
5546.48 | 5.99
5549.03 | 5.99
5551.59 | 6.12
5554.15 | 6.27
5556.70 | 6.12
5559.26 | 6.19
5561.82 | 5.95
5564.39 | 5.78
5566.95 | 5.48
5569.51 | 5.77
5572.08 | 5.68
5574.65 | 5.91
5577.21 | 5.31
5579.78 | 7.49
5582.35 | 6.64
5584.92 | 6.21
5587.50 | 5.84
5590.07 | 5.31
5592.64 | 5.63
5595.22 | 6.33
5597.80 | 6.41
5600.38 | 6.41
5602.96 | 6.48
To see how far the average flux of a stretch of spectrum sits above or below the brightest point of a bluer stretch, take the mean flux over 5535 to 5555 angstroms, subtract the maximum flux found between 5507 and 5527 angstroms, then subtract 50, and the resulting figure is -50.5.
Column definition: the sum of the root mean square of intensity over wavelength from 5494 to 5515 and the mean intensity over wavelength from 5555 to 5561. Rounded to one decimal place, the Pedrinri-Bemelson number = 12.7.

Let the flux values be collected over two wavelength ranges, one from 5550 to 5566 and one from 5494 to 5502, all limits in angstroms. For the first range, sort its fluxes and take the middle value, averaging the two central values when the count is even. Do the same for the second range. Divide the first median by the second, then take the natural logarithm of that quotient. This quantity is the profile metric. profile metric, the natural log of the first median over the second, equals -0.085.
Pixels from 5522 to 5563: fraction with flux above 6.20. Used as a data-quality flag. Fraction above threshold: 0.44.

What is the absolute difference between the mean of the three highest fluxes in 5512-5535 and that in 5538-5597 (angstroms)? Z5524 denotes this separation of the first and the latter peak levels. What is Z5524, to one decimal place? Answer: 0.6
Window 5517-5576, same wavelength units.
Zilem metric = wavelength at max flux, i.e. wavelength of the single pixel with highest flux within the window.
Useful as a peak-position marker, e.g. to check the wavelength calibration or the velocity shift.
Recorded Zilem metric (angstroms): 5543.92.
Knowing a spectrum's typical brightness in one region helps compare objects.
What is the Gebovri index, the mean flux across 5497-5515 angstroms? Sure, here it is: 6.52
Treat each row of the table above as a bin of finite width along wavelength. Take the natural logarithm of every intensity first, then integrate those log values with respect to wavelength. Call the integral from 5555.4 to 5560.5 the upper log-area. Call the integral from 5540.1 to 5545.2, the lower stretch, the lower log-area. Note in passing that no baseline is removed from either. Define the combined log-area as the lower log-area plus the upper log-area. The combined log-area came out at 18.9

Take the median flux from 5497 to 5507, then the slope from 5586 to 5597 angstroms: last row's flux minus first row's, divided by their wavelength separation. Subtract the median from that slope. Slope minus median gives -6.51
